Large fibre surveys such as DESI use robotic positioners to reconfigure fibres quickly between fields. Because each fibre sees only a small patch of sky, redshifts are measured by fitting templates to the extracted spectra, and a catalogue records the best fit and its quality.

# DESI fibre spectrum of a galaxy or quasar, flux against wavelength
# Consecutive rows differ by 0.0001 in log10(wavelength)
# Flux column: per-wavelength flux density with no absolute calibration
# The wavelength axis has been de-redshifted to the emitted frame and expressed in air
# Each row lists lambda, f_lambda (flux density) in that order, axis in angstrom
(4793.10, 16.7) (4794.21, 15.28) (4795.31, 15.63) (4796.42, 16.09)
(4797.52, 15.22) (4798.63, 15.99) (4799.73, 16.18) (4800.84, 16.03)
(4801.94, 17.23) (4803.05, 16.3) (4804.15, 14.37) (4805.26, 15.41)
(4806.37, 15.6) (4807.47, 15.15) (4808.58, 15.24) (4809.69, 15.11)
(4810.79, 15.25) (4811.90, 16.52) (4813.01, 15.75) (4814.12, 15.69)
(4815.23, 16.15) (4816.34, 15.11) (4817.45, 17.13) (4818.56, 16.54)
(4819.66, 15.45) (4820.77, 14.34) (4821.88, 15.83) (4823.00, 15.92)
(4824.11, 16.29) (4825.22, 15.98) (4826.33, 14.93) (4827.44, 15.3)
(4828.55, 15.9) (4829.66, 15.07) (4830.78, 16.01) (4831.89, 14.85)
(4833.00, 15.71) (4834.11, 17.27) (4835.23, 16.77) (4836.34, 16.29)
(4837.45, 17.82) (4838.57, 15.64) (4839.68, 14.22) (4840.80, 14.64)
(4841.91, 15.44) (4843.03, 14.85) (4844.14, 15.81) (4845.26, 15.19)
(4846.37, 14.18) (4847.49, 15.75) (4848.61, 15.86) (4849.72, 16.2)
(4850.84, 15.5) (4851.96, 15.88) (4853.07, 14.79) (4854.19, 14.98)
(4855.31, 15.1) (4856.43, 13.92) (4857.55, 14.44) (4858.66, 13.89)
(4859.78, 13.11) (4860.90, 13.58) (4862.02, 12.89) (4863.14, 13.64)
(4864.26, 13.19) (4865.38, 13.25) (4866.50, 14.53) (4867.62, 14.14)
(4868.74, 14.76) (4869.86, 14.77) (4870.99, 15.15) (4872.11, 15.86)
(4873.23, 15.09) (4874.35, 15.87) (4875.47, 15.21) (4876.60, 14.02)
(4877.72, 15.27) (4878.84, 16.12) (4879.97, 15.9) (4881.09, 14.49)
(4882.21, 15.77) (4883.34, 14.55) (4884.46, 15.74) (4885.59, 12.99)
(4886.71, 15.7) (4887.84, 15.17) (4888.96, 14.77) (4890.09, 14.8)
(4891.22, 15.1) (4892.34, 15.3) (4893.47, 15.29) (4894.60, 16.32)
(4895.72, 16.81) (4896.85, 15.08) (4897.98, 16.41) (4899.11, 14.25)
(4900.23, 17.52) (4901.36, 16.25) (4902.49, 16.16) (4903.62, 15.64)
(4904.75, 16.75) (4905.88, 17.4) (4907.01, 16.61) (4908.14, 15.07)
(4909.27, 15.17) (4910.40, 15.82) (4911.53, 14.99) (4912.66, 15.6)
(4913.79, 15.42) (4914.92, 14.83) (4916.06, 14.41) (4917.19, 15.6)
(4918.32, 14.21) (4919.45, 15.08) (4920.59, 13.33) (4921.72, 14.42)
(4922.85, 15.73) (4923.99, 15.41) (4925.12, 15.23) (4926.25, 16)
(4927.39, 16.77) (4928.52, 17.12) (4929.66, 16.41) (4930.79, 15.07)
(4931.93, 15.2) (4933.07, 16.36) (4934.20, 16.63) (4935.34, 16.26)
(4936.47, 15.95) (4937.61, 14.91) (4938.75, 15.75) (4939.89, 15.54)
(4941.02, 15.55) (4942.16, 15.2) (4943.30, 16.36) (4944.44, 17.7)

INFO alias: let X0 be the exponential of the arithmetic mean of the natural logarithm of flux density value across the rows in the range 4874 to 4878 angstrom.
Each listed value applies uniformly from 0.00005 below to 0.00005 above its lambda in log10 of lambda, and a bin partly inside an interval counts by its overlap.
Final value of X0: 15.1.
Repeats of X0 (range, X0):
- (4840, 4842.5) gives 15.0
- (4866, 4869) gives 14.5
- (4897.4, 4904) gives 16.0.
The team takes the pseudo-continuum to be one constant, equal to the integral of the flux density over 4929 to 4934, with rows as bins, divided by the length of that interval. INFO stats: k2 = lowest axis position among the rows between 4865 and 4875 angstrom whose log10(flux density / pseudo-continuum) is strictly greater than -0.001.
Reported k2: 4872.11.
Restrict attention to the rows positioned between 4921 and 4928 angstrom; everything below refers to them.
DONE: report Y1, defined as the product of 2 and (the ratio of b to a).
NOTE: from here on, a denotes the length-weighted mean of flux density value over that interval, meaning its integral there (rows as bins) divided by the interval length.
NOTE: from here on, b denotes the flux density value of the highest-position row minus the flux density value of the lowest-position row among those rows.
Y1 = 0.30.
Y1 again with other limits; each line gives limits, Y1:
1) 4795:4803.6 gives 0.08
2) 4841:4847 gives -0.17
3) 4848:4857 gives -0.25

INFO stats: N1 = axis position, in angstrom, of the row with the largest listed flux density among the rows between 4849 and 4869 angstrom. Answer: 4849.72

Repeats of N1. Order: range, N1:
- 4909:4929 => 4928.52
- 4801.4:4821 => 4801.94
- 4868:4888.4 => 4878.84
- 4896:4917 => 4900.23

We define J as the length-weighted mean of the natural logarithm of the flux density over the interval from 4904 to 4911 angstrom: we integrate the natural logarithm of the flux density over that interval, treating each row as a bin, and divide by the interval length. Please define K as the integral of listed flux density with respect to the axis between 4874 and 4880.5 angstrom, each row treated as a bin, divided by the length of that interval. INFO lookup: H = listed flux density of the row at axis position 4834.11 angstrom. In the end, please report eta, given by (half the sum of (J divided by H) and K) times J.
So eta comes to 21.6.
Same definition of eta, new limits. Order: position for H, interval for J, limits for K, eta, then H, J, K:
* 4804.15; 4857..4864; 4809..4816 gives 20.7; 14.37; 2.61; 15.7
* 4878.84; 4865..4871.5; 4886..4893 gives 20.4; 16.12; 2.67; 15.1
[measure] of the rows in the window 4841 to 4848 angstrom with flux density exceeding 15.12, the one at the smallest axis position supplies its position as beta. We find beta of 4841.91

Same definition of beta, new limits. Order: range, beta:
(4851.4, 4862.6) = 4851.96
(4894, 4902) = 4894.60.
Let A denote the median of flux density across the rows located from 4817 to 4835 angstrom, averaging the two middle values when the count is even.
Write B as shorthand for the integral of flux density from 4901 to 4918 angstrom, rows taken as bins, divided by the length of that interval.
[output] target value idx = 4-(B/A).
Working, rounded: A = 15.9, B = 15.7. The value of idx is 3.01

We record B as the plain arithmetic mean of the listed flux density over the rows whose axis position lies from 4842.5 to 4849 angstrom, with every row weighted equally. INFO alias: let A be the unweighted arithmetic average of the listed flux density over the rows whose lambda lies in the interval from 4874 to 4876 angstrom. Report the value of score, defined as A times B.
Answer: 237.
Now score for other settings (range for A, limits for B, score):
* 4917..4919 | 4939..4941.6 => 232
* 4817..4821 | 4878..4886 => 239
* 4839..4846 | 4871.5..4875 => 234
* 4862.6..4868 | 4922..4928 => 218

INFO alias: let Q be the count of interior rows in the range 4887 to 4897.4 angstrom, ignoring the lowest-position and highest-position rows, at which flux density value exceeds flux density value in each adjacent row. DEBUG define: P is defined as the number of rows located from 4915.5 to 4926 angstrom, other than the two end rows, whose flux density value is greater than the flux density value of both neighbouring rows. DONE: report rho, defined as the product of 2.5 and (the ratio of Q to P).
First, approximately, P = 3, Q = 2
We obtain 1.7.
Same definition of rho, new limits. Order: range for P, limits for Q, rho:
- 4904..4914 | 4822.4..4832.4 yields 2.5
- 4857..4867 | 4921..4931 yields 2.5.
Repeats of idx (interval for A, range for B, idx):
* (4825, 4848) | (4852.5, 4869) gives 3.10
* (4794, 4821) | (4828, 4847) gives 3.00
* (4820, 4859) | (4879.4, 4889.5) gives 3.03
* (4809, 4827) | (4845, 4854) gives 3.02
